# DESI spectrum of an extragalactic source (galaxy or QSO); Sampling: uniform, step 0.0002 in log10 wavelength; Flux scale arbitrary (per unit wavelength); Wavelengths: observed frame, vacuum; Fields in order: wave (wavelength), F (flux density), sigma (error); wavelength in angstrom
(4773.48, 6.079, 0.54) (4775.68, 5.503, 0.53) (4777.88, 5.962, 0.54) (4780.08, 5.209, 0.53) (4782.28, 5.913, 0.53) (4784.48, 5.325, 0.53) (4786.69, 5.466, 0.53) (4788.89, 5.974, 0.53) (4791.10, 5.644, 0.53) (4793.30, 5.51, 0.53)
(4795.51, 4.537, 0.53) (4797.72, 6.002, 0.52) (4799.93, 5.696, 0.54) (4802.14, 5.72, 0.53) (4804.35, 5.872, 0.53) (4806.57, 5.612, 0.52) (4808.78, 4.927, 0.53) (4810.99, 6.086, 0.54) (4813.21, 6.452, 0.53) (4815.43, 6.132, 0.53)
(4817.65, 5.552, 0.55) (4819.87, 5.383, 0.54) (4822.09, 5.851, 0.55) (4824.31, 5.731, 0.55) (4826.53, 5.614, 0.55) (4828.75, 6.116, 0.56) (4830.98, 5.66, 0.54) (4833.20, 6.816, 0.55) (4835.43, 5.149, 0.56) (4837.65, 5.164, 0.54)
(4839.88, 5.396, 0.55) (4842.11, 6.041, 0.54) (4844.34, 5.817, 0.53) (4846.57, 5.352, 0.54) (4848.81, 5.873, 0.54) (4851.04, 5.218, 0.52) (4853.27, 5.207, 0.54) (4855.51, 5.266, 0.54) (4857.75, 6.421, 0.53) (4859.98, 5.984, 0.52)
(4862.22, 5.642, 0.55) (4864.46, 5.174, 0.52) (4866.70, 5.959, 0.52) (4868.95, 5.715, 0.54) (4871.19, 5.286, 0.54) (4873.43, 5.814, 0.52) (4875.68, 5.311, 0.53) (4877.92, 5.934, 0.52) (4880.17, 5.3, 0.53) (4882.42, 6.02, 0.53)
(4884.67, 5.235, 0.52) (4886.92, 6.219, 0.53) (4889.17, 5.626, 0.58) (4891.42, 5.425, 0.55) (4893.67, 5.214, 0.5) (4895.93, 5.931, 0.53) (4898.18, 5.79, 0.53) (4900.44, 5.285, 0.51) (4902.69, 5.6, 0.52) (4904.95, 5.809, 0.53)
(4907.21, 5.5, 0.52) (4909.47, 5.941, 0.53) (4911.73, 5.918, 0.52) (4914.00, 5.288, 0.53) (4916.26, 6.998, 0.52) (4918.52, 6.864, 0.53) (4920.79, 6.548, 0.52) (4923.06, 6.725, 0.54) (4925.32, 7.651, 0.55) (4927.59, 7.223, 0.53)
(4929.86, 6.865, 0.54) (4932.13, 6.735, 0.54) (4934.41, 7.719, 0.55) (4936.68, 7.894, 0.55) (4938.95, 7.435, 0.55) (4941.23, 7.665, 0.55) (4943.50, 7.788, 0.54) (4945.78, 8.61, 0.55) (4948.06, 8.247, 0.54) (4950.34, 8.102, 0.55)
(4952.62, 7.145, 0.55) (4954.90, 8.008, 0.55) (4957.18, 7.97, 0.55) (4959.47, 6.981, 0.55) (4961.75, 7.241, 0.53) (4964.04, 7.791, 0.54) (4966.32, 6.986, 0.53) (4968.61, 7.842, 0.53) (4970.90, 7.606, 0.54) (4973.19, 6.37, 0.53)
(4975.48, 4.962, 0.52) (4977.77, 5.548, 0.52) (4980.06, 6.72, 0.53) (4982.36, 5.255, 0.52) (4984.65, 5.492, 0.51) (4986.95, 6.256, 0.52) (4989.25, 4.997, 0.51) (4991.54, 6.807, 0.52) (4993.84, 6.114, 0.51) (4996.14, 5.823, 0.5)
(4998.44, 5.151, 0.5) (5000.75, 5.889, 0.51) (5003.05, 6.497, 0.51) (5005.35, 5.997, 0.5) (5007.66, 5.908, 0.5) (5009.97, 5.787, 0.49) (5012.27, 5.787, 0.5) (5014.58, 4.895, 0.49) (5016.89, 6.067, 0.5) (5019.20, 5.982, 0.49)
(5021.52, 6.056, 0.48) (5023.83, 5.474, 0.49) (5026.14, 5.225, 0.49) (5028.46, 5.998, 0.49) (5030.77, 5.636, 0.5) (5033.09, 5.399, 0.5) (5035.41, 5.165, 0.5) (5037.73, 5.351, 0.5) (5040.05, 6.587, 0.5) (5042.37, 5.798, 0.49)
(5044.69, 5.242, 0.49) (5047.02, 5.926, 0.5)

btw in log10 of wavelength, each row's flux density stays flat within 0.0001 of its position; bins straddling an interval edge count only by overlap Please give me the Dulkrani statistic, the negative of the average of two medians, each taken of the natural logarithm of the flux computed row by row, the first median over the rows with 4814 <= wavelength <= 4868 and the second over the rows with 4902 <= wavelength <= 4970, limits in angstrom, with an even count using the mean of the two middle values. -1.85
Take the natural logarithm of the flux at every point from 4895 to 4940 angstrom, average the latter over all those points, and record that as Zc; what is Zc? 1.86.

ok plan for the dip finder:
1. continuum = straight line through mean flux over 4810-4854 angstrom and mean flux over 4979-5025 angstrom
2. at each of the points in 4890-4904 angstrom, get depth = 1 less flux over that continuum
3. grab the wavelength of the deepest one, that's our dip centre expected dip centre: 4893.67 angstrom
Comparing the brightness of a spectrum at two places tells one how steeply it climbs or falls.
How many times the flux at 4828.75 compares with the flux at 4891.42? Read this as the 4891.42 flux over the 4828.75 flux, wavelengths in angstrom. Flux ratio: 0.89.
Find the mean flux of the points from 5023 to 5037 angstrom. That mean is 5.48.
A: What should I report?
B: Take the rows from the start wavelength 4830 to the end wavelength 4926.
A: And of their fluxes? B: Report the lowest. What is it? 5.149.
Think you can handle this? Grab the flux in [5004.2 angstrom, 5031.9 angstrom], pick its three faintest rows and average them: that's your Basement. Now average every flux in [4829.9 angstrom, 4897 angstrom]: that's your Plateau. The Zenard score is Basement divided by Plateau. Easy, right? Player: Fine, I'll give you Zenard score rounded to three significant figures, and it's 0.922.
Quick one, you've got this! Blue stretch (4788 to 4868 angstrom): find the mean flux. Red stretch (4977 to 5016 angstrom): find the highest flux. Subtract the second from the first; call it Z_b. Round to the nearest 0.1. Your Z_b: -1.1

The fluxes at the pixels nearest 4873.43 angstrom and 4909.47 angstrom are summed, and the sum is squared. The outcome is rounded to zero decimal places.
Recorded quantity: 138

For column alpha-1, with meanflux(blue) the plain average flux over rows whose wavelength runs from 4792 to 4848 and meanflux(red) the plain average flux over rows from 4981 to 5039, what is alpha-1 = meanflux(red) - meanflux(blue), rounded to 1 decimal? 0.0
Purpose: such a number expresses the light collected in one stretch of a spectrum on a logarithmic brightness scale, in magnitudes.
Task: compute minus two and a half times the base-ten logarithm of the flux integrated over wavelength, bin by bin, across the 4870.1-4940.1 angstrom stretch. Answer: -6.6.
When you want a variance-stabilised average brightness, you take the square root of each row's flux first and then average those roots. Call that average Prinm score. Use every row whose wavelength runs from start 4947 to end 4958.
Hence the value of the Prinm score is 2.81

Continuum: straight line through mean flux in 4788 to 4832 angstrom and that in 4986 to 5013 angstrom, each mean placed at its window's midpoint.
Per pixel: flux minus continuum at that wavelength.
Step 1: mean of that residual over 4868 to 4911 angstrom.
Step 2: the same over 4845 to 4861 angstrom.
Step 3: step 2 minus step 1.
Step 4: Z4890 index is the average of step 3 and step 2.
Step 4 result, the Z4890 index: -0.05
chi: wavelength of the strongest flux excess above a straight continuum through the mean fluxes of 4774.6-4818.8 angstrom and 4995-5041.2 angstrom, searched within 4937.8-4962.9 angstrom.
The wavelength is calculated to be 4945.78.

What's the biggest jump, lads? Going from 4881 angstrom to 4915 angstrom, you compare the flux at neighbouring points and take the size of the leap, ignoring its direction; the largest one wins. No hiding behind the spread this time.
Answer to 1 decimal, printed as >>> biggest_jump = 1.0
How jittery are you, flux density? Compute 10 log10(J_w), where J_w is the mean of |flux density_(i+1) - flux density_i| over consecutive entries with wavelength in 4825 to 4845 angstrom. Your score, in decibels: -2.13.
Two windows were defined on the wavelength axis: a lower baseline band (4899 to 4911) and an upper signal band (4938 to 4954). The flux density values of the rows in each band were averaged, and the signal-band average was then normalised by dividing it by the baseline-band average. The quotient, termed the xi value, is 1.4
